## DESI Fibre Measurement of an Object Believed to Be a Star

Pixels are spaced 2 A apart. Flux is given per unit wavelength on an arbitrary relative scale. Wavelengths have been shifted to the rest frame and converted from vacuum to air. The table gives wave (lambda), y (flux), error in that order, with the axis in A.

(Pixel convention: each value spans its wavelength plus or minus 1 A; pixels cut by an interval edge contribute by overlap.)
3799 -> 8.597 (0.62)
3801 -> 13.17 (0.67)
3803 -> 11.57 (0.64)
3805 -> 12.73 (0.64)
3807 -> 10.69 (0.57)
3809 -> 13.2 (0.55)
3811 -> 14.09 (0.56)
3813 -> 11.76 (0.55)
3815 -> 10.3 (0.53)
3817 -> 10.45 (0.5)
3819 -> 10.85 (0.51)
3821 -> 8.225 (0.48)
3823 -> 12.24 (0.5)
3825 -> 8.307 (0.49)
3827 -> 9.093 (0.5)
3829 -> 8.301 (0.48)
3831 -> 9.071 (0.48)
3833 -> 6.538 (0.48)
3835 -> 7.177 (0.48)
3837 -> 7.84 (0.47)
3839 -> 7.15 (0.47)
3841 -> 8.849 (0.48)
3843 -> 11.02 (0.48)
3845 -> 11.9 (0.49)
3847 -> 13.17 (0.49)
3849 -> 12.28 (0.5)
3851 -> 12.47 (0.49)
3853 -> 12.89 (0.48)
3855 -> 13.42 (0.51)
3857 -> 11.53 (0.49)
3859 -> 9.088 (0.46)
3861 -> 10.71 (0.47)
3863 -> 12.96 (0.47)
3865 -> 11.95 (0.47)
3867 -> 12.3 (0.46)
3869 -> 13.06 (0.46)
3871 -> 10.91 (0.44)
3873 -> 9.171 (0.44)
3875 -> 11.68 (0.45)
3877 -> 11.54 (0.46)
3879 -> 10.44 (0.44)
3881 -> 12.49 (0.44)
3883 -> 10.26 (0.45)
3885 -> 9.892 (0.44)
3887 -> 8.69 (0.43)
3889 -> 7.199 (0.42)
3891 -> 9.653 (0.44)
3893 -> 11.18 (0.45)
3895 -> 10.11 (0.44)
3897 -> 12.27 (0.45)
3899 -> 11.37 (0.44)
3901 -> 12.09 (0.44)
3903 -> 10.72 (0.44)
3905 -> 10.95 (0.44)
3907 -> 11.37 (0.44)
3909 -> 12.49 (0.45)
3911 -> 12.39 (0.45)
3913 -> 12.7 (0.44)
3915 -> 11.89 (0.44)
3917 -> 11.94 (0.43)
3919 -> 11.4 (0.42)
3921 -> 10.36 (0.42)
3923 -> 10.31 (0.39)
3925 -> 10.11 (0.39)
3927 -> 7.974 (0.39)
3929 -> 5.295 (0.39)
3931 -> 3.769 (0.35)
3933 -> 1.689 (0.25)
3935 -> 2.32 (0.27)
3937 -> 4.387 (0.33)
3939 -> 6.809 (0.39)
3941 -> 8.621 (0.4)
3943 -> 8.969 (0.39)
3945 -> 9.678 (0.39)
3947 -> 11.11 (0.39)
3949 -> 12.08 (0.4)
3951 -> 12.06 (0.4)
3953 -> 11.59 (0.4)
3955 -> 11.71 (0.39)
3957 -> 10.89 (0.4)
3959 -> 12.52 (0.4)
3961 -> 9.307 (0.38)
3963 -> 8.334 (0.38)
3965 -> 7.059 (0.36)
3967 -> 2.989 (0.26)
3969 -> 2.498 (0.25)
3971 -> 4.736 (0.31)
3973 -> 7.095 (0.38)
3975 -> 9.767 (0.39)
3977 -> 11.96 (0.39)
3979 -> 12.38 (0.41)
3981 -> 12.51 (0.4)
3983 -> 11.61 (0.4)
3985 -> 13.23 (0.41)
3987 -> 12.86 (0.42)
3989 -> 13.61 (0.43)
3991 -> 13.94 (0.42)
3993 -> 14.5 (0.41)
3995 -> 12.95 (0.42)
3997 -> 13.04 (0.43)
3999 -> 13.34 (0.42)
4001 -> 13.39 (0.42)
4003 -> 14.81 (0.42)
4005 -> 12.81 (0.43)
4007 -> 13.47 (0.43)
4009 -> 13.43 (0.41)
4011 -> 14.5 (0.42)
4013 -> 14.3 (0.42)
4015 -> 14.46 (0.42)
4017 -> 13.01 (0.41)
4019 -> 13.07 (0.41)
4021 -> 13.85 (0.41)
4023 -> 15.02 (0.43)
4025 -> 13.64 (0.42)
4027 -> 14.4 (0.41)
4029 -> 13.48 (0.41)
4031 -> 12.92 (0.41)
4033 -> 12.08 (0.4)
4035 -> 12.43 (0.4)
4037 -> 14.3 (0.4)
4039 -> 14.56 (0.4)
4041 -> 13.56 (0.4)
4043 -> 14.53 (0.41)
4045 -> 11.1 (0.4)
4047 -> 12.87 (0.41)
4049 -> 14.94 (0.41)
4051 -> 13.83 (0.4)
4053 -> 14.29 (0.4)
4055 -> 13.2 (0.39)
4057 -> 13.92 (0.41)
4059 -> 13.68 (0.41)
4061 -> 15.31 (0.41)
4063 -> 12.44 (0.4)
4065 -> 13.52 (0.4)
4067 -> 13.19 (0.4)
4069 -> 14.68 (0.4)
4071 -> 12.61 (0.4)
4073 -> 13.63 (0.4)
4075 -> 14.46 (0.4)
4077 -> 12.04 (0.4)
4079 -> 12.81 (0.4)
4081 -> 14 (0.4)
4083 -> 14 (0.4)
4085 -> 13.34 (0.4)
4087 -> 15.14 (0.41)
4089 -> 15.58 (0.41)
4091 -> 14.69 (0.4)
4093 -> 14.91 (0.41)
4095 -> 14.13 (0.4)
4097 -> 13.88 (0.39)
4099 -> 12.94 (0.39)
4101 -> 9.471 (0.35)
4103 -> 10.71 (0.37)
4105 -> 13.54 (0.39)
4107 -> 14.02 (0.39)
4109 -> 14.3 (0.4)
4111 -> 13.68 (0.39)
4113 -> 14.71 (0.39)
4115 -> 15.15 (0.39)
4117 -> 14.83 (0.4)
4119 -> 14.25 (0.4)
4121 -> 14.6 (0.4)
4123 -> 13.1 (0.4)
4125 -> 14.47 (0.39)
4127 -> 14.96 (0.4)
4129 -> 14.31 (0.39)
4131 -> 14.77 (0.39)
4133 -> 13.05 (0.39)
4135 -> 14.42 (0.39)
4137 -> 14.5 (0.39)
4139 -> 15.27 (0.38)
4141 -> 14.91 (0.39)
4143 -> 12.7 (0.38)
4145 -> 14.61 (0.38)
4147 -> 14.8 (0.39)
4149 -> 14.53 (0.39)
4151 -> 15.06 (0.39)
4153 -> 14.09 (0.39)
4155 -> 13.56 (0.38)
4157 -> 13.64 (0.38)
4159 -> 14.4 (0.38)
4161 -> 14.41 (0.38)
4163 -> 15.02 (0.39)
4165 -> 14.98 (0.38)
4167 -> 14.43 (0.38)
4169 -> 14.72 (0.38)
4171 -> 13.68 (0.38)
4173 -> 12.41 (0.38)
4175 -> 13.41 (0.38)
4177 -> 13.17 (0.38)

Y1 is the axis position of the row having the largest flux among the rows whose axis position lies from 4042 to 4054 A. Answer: 4049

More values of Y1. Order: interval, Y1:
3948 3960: 3959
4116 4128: 4127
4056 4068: 4061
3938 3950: 3949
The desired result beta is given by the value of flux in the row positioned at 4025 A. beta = 13.64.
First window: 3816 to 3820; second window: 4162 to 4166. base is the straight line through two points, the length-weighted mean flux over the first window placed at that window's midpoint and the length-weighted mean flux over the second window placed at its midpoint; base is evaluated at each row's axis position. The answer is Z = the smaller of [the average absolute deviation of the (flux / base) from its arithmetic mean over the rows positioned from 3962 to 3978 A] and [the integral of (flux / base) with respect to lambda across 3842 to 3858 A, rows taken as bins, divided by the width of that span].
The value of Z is 0.20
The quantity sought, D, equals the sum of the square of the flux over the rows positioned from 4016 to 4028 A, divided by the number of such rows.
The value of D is 192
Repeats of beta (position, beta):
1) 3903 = 10.72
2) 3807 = 10.69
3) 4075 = 14.46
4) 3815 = 10.3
